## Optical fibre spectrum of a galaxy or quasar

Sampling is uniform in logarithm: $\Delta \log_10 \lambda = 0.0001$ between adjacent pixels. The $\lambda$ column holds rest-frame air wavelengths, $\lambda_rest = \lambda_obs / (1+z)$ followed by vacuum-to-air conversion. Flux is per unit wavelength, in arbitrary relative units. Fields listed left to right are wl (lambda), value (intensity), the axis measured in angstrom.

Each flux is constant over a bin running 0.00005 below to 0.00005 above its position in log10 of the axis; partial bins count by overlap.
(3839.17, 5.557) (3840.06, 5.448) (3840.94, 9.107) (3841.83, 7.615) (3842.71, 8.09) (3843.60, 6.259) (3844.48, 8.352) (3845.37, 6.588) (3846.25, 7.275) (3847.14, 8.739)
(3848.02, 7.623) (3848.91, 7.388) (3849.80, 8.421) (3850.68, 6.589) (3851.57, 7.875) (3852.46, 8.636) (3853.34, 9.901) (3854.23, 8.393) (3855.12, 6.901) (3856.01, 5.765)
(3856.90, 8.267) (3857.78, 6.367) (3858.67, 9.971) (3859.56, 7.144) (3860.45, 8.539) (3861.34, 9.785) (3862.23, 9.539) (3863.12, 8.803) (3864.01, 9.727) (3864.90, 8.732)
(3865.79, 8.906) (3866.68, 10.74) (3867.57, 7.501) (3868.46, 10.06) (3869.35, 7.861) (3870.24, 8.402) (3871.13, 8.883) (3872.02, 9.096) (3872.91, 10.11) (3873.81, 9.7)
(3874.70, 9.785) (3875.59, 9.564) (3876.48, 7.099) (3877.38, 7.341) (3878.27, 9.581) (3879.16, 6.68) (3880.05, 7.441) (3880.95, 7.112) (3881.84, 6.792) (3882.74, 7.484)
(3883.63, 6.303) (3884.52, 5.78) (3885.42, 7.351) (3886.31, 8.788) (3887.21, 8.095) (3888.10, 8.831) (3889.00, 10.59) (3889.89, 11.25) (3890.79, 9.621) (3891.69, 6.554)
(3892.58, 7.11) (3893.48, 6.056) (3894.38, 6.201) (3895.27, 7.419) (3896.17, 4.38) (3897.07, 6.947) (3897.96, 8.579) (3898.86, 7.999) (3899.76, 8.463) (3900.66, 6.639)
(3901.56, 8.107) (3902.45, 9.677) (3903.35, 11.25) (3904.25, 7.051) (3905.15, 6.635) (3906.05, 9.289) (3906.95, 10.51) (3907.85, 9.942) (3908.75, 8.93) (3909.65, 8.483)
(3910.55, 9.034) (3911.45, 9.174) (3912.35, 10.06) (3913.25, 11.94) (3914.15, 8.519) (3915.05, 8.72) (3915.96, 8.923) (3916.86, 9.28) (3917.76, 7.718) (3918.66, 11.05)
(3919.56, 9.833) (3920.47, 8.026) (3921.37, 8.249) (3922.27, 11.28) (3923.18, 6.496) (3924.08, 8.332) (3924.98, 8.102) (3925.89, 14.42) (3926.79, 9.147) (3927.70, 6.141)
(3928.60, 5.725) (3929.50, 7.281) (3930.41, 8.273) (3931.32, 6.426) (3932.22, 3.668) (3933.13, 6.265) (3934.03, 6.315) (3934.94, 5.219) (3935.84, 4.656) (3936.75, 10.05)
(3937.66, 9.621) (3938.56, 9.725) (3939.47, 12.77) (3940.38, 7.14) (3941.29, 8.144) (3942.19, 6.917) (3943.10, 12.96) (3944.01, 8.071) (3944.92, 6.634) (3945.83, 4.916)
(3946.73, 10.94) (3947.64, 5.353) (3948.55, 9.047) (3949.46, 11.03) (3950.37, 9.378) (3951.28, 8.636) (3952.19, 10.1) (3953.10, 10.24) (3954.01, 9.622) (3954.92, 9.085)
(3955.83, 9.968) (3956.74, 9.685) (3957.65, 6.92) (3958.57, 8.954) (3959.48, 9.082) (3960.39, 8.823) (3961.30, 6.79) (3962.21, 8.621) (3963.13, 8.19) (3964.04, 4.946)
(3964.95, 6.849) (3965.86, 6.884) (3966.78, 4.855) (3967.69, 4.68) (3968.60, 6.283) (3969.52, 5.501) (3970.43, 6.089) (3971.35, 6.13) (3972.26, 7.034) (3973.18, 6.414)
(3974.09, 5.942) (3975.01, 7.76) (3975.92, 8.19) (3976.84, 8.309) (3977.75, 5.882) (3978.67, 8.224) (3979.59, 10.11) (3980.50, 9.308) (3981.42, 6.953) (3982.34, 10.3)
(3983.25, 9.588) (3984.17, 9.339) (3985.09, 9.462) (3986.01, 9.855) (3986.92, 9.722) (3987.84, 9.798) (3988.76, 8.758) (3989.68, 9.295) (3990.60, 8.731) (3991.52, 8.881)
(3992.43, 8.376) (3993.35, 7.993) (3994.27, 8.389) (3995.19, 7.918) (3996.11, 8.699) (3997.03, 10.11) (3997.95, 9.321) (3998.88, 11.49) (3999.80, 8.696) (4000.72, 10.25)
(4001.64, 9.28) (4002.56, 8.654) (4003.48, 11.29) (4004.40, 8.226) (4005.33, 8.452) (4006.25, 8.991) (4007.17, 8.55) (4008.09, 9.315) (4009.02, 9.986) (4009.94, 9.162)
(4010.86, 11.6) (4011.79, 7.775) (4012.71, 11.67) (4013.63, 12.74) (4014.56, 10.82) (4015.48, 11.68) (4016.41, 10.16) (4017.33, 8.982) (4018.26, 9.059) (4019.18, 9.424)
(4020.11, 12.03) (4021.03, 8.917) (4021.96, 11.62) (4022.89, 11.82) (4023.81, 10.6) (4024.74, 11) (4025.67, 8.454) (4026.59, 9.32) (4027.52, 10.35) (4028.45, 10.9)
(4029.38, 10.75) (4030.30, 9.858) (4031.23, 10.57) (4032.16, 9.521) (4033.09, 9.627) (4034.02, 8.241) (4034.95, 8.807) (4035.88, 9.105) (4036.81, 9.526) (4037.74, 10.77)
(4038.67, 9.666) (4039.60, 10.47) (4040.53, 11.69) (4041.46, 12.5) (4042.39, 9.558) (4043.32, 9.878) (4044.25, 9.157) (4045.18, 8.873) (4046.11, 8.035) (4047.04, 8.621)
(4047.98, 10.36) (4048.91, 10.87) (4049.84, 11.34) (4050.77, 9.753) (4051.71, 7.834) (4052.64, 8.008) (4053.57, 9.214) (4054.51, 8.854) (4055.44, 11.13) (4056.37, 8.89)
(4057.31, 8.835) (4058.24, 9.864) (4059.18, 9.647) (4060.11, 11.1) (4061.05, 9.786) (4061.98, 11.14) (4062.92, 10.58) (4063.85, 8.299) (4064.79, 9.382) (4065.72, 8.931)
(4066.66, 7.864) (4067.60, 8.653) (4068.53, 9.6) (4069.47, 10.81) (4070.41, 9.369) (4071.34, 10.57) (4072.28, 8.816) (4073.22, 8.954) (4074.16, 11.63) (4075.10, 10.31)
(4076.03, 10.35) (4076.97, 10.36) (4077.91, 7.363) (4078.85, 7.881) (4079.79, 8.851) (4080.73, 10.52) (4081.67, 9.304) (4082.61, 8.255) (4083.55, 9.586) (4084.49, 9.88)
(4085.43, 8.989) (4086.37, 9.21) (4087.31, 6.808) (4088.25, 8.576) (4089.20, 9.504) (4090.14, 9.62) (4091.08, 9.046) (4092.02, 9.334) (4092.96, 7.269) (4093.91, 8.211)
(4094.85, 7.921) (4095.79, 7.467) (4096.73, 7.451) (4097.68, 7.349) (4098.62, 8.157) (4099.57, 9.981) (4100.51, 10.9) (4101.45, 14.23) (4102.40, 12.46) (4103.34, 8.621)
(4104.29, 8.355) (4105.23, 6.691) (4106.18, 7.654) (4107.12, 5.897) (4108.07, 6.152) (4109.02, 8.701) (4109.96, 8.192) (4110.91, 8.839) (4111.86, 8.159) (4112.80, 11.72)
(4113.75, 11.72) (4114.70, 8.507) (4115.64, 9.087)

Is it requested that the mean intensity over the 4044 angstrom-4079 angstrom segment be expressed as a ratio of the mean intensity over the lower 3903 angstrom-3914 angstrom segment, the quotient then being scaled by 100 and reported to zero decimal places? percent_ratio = 102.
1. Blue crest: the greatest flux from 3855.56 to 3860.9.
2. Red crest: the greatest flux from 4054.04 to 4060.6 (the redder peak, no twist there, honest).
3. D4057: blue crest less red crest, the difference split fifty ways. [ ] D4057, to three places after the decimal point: -0.023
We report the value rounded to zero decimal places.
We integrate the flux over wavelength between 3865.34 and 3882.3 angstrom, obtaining 145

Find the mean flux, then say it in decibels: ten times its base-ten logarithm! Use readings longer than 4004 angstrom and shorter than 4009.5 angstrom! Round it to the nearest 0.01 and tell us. 9.50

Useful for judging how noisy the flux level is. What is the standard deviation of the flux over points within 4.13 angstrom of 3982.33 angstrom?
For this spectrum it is 1.0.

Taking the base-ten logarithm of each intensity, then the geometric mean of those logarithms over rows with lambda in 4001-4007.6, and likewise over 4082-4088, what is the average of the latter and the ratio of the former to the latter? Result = 0.98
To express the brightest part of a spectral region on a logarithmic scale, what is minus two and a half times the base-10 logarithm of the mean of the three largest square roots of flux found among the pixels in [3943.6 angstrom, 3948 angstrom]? -1.159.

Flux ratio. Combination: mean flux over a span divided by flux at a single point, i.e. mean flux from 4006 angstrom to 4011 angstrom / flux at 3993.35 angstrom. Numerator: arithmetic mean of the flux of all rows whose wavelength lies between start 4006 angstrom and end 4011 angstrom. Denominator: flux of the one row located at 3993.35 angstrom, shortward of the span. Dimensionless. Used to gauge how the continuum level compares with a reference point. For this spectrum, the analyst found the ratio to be 1.2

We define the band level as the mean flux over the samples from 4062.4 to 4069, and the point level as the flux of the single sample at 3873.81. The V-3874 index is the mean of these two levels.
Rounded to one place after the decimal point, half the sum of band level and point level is 9.4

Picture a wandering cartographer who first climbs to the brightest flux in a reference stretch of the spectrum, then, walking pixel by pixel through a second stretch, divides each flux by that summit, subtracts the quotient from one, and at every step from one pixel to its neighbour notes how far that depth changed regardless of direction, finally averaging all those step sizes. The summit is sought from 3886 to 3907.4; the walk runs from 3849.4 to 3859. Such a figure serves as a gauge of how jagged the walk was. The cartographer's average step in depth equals 0.154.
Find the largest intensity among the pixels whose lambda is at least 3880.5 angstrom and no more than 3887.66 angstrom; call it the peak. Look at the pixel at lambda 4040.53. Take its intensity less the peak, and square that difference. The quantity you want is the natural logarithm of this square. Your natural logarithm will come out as 2.1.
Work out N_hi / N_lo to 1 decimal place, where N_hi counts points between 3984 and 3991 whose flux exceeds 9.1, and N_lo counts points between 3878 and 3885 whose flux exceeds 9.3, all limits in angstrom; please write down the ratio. 6.0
